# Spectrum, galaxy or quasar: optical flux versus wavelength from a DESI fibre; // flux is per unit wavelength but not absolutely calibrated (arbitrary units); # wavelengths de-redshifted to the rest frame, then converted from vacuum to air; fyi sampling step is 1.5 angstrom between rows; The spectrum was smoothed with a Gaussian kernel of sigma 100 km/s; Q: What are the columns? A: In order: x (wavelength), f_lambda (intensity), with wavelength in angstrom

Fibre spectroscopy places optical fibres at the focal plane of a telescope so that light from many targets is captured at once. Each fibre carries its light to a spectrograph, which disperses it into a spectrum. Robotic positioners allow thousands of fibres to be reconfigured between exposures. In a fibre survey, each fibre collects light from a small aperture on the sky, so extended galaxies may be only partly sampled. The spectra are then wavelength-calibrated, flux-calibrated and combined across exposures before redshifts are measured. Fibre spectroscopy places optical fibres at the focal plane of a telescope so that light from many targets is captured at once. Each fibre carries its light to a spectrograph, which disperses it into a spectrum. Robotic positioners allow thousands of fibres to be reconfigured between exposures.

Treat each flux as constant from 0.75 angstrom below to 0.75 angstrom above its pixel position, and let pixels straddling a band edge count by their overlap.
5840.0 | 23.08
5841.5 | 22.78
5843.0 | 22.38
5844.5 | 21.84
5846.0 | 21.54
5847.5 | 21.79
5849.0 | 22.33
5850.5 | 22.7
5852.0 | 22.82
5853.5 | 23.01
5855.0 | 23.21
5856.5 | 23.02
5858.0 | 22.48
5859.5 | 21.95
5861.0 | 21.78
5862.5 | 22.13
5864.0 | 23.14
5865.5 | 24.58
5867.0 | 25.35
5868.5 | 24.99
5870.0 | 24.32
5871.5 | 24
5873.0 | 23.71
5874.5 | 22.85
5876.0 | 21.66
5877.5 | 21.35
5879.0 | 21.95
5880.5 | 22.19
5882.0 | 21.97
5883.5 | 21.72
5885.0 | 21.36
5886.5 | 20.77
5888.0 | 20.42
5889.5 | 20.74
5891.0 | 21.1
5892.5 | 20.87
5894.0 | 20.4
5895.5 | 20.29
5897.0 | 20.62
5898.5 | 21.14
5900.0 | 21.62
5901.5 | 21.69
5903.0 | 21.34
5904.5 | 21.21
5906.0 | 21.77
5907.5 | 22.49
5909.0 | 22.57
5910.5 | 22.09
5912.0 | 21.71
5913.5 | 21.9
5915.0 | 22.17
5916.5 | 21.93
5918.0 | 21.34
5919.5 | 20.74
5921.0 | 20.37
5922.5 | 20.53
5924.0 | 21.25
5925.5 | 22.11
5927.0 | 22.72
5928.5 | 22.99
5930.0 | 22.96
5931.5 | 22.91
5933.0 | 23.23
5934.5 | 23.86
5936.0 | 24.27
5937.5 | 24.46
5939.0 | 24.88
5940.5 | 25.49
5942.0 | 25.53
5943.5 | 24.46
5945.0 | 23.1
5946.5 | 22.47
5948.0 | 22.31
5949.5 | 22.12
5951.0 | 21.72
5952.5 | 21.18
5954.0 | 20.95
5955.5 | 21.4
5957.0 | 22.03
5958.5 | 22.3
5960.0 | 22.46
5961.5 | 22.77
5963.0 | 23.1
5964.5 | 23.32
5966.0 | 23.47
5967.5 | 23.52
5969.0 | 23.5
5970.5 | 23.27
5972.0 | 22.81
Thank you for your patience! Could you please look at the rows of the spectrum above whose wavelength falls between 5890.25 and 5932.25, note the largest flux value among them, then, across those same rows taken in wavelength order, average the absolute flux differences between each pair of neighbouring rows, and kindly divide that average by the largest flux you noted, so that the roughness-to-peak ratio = 0.0159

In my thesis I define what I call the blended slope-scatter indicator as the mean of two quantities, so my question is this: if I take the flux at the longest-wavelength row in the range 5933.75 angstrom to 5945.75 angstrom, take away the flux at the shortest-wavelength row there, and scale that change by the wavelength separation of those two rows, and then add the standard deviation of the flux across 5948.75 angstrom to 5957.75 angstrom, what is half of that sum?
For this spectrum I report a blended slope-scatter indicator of 0.2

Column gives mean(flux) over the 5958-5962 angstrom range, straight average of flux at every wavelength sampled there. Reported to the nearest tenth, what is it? 22.5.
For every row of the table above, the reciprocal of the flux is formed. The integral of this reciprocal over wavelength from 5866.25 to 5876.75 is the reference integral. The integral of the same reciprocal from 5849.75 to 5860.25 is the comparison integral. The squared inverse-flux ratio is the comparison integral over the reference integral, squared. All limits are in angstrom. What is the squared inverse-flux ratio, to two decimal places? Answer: 1.09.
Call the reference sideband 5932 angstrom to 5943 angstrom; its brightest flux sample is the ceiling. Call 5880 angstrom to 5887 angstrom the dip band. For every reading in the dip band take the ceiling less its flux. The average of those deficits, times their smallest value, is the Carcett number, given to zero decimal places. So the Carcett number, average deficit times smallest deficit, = 13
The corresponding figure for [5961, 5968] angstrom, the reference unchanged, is 5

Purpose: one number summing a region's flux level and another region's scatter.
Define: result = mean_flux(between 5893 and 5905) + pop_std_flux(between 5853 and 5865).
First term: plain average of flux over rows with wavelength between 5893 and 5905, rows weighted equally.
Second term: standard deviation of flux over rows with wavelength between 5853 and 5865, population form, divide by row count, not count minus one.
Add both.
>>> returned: 21.6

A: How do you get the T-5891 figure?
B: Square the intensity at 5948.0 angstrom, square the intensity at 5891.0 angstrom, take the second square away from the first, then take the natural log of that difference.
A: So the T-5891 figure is 4.0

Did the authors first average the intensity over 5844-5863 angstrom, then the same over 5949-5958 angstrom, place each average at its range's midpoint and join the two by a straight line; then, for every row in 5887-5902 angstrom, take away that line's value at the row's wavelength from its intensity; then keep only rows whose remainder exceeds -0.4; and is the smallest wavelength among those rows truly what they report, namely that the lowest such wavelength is 5900.0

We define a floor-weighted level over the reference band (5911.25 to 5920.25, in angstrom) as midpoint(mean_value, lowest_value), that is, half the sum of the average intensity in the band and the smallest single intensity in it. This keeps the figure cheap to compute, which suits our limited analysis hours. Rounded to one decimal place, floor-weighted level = 21.2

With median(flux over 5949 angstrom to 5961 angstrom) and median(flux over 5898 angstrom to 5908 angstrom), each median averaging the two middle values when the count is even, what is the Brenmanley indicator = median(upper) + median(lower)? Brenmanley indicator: 43.5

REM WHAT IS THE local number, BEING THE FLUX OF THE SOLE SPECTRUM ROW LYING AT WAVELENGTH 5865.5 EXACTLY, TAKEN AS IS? 24.58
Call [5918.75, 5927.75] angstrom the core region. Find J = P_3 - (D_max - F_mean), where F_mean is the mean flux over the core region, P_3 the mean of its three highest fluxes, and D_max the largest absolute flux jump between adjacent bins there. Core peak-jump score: 42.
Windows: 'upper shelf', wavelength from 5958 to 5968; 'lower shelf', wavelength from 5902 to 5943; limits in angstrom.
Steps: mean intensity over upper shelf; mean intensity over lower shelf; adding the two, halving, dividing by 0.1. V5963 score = 228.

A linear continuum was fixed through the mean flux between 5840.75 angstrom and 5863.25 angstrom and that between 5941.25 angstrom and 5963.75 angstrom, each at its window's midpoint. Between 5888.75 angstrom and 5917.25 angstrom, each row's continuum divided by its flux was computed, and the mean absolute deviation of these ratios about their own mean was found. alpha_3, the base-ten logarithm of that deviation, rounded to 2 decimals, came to -1.56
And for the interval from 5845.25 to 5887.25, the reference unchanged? -1.40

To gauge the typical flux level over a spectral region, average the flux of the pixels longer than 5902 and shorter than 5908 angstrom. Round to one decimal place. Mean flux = 21.7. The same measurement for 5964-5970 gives 23.5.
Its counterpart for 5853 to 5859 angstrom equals 22.9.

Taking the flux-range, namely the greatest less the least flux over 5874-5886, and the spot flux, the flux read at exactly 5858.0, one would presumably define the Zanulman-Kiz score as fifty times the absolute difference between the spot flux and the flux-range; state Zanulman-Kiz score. 1049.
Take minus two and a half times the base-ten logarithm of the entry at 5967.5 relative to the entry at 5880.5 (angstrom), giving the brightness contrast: -0.06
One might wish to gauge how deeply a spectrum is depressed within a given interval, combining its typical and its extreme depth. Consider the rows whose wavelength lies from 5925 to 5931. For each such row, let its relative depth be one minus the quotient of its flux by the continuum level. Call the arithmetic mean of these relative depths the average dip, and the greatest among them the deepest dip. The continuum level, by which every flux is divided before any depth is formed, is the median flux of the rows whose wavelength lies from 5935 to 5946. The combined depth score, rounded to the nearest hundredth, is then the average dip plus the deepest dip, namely 0.17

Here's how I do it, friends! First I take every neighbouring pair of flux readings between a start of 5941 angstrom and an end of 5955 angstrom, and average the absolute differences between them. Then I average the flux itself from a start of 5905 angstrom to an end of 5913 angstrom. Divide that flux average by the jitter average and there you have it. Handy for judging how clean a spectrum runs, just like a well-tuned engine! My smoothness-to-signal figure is 39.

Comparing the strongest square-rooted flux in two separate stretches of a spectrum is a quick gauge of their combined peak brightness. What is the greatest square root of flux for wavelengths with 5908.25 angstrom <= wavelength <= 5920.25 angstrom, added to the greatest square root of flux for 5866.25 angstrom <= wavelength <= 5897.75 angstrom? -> 9.79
